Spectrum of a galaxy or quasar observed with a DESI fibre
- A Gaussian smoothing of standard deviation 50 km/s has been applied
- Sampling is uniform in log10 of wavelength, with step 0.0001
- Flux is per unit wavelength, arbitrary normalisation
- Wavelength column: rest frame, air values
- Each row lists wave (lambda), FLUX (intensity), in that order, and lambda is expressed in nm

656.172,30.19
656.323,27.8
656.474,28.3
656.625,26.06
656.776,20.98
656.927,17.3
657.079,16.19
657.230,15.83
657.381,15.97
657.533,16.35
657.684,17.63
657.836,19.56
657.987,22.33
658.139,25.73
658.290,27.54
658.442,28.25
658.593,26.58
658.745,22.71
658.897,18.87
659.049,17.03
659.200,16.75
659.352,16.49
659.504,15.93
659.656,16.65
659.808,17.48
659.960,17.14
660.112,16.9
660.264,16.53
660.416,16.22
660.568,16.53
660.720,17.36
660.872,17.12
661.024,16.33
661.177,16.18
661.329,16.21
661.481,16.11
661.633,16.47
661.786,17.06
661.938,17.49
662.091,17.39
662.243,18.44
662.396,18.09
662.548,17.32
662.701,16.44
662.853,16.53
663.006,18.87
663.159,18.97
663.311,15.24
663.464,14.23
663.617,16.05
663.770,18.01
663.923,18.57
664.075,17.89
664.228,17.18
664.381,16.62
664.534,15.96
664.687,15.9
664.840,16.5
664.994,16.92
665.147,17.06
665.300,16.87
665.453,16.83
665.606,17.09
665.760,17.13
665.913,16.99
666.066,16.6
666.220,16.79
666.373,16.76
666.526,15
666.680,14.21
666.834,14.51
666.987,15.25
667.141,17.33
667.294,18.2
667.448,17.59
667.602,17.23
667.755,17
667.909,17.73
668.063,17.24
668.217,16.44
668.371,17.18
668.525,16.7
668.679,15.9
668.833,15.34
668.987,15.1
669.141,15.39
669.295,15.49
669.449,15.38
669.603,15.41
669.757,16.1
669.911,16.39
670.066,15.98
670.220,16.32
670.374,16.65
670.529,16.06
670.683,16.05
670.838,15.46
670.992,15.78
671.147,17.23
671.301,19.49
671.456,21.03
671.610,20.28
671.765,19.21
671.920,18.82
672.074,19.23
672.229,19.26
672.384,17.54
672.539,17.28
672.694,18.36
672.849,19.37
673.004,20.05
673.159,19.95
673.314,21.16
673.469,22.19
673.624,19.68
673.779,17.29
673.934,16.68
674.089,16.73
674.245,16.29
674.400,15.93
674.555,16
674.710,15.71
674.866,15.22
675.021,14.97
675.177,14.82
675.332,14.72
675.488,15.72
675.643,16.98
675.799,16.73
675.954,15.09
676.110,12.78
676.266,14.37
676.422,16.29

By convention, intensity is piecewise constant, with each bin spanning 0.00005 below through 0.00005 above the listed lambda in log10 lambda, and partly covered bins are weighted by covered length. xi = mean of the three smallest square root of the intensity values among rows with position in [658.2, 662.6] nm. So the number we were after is 4.01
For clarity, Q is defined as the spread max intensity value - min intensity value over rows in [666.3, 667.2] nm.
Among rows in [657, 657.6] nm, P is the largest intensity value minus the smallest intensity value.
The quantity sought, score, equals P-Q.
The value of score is -3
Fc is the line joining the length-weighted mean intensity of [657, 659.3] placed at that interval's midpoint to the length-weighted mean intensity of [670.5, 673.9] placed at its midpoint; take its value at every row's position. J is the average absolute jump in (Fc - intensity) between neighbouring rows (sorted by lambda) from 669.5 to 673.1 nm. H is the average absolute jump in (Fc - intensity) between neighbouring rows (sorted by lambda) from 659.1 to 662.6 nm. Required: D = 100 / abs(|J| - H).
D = 330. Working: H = 0.44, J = 0.74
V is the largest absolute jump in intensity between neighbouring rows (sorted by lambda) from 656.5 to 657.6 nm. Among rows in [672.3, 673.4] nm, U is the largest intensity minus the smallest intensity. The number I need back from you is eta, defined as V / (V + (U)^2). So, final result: 0.25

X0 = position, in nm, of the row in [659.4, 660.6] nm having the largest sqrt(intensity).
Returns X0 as 659.808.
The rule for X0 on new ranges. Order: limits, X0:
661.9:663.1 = 663.006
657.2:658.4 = 658.290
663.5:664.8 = 663.923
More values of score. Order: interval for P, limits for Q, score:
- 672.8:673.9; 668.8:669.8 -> 4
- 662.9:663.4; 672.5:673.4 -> 0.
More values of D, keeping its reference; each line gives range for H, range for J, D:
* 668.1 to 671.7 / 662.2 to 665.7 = 448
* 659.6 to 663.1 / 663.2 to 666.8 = 1494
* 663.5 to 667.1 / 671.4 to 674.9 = 387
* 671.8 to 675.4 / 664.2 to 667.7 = 554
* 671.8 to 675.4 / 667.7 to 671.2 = 463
